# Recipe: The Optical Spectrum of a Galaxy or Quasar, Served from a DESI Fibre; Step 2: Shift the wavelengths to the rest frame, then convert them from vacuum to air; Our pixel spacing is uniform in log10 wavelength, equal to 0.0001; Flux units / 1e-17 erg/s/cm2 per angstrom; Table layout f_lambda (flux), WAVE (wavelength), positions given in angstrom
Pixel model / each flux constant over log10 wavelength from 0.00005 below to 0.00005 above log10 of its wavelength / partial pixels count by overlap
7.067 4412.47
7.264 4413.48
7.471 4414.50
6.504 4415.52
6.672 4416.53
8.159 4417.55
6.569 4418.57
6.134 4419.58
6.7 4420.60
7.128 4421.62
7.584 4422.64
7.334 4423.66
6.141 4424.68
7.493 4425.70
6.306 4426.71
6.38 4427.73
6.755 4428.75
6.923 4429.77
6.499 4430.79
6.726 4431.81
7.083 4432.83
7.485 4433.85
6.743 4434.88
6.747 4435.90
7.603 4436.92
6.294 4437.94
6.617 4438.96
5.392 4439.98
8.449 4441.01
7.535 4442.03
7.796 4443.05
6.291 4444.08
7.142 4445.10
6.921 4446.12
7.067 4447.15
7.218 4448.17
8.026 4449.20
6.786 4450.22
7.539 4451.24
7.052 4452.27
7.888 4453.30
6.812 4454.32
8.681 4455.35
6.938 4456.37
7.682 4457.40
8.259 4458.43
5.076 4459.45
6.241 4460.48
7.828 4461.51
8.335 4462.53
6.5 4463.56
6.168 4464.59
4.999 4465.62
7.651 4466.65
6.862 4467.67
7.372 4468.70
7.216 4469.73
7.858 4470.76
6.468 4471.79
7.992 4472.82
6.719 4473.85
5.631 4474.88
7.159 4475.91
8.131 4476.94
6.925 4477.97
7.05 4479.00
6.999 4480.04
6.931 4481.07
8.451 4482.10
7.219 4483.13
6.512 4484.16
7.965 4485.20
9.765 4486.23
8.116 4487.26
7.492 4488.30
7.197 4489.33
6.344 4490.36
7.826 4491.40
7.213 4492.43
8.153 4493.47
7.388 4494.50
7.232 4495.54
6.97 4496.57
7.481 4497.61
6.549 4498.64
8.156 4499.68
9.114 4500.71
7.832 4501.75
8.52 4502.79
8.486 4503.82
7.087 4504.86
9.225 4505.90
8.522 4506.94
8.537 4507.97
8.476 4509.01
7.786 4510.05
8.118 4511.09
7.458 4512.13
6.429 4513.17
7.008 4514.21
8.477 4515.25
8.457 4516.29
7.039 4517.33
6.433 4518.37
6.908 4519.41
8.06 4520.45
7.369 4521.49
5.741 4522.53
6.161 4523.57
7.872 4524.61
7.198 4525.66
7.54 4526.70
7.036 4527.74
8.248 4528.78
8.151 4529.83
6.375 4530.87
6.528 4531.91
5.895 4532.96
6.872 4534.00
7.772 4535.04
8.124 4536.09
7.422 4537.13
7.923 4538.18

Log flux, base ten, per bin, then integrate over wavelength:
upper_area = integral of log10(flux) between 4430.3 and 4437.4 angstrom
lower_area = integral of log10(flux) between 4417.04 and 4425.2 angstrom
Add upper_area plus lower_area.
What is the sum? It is 13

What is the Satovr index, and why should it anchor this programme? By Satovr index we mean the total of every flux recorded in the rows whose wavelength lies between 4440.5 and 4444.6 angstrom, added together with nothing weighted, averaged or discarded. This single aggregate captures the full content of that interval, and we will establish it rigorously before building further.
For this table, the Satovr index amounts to 30.1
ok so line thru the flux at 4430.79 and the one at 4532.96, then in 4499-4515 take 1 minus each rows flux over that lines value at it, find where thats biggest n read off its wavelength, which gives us 4513.17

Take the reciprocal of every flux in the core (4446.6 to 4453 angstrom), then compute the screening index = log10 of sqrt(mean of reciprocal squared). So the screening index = -0.860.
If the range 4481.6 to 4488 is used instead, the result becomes -0.893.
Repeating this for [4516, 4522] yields -0.862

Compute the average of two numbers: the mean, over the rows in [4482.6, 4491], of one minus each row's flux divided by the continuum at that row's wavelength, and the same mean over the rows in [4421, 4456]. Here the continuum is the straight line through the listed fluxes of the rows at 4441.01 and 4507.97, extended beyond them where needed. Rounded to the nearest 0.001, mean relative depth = 0.136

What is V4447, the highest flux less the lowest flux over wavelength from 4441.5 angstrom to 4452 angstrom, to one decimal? 1.7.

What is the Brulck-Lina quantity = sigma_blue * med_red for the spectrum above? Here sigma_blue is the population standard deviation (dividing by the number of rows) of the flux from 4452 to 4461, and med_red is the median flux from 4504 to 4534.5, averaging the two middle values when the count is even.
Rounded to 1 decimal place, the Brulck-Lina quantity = 7.6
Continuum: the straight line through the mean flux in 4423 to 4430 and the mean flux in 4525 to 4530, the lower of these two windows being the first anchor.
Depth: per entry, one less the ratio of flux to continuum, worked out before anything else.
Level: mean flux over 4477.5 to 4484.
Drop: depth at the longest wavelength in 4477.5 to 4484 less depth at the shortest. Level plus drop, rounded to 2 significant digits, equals 7.2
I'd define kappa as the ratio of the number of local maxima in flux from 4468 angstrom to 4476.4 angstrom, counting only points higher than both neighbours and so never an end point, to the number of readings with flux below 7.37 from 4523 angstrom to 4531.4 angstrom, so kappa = 0.50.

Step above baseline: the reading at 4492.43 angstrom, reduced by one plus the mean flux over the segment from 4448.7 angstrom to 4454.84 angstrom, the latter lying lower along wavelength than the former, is -1.1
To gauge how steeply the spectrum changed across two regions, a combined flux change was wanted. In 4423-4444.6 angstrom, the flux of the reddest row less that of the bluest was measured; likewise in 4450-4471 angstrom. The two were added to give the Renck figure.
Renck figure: 0.0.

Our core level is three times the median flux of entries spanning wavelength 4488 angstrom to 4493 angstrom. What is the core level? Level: 21.6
